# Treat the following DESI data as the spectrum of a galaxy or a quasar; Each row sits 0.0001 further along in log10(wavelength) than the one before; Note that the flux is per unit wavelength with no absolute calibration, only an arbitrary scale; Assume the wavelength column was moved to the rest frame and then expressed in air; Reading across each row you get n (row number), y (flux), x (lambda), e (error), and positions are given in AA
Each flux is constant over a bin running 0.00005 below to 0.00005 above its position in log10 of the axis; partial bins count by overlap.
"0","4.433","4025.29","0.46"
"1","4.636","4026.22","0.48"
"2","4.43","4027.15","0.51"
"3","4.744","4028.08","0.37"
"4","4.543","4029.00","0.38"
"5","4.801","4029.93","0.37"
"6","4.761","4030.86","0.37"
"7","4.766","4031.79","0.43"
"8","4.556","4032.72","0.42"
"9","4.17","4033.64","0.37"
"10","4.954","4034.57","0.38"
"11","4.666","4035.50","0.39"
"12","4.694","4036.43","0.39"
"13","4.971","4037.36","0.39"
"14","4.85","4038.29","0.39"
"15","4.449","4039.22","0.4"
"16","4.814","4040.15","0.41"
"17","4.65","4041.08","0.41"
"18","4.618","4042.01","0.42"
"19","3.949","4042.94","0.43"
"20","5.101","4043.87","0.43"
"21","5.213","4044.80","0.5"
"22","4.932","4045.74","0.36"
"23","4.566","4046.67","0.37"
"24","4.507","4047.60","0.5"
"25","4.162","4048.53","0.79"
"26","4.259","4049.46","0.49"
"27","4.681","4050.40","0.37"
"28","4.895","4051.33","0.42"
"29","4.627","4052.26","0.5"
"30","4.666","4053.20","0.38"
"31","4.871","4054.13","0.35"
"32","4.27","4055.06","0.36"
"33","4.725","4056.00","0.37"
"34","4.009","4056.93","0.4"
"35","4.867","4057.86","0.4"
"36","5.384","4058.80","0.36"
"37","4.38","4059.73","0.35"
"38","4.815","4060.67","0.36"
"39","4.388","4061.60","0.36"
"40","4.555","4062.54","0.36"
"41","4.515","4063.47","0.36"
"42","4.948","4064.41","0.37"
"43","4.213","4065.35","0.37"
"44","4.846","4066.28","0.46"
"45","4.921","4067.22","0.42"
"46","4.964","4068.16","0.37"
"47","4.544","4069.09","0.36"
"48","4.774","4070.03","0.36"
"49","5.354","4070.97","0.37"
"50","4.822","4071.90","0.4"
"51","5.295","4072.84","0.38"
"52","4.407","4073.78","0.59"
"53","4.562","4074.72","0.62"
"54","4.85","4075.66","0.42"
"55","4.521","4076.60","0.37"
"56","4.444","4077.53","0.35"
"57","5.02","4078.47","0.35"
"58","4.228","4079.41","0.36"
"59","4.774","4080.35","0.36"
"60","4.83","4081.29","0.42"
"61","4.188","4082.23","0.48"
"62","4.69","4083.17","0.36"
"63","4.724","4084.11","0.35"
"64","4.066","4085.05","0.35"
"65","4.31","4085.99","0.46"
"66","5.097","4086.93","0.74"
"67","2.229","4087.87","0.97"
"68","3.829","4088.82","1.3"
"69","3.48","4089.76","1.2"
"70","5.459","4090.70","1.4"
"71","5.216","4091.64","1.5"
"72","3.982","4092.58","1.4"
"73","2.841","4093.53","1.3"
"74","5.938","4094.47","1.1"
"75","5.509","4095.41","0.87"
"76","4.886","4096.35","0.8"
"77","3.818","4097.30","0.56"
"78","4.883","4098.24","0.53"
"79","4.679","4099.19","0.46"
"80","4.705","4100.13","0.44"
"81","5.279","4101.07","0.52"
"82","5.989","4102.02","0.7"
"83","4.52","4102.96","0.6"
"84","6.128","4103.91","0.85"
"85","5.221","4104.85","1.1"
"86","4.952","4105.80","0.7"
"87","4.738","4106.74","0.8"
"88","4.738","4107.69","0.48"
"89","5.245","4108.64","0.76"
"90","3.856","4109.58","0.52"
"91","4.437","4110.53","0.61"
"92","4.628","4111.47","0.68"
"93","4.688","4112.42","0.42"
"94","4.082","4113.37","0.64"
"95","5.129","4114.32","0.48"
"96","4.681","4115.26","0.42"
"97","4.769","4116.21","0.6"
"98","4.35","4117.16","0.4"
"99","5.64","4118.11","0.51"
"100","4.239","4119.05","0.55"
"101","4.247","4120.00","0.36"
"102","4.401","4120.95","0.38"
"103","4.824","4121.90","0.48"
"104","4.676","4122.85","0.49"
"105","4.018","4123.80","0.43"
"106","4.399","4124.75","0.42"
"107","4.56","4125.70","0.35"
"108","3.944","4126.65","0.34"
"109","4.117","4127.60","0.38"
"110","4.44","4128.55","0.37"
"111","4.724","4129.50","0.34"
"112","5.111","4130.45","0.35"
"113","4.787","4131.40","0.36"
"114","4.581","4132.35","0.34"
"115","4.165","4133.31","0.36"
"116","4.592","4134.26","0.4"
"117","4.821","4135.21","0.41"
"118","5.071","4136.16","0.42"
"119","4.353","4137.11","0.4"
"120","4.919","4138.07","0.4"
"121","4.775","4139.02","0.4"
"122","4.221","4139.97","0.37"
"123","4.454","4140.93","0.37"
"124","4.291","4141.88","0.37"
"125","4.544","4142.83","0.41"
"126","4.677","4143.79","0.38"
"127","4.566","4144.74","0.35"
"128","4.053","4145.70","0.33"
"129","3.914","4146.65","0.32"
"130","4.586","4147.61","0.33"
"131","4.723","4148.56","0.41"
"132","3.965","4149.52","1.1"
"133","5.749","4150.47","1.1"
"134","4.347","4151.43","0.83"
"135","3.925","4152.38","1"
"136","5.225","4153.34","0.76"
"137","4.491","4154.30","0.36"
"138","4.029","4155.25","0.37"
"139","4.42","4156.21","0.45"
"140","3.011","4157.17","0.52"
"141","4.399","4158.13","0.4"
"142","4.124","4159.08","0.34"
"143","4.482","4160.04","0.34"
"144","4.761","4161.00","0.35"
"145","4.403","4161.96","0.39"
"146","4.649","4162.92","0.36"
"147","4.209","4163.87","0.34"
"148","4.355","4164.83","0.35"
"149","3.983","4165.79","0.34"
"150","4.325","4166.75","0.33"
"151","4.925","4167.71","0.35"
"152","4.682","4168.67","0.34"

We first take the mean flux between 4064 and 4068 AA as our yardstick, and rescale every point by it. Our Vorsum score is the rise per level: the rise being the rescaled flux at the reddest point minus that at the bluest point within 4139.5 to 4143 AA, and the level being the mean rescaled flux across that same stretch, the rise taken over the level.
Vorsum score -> 0.07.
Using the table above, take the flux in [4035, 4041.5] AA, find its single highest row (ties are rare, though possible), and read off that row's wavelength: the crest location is 4037.36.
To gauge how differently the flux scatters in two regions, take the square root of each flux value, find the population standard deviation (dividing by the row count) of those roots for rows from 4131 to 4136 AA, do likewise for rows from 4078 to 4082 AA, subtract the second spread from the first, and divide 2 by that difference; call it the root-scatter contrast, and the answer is -147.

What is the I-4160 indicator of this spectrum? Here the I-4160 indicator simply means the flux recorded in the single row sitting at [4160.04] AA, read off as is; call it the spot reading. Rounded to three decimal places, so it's 4.482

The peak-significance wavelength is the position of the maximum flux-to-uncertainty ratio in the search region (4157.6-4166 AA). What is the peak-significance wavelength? 4161.00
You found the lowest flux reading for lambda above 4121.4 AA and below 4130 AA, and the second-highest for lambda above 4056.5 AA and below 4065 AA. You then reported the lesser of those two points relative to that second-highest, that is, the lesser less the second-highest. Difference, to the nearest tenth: -1.0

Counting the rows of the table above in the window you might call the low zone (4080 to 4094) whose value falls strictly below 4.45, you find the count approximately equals 8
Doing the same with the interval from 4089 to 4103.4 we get 4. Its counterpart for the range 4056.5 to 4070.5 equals 4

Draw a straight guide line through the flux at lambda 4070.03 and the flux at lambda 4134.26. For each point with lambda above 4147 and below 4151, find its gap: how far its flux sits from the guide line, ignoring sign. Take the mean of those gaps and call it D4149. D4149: 0.50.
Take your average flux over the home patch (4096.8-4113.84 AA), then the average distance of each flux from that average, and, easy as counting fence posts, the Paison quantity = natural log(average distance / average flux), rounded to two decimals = -2.38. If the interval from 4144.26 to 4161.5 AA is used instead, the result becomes -2.38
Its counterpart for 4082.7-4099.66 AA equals -1.76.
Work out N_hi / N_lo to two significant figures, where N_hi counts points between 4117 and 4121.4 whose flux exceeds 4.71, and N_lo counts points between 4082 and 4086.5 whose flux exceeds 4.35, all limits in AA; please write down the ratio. 0.50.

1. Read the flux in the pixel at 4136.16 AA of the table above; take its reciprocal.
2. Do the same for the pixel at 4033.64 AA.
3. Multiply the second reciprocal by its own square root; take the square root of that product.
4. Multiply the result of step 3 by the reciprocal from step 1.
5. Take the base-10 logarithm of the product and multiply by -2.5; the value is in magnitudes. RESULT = 2.93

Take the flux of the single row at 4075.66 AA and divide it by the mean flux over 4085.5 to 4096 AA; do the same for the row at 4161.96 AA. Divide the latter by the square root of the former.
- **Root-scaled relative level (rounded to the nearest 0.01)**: 0.96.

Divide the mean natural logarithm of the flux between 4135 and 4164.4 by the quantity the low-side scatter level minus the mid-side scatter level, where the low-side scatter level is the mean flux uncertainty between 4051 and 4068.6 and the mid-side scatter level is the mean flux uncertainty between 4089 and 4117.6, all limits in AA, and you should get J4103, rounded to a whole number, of -4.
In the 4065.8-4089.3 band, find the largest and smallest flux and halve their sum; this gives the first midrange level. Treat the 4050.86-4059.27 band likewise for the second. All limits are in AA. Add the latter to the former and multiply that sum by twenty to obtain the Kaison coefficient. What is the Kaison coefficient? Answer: 170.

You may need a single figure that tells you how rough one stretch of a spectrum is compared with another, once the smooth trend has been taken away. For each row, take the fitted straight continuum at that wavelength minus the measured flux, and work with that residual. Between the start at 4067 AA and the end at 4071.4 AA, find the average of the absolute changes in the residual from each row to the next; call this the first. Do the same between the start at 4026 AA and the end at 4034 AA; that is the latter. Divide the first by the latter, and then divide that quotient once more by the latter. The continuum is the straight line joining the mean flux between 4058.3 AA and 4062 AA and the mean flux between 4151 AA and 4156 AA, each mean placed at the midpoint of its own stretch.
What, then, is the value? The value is 7.9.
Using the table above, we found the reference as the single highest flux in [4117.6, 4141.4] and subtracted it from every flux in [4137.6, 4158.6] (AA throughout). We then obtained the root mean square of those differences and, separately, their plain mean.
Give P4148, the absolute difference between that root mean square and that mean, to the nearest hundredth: 2.54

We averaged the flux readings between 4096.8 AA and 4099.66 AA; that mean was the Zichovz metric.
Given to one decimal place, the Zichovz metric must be 4.5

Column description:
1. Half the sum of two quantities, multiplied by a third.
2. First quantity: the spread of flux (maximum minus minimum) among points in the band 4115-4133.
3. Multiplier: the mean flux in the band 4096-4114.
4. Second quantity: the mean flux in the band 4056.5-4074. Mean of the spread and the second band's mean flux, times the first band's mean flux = 15.5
